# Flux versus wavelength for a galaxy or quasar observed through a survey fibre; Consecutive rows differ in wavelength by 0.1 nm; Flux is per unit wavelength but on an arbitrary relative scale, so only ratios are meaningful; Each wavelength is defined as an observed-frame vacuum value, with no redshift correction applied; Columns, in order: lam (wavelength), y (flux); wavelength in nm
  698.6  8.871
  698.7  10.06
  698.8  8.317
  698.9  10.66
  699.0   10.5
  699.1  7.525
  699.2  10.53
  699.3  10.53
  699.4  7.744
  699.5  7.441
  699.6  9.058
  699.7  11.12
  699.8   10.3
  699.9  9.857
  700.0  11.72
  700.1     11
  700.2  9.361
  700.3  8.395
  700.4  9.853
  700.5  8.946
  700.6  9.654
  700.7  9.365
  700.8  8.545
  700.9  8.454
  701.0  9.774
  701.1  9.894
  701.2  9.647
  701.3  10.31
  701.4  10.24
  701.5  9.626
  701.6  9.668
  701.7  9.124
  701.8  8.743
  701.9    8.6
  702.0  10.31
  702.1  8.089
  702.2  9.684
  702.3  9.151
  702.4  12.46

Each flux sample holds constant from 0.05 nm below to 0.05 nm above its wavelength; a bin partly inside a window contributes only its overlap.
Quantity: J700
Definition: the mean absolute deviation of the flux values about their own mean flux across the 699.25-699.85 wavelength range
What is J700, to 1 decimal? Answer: 1.3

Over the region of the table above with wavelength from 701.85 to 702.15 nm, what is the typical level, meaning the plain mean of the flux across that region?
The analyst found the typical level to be 9.00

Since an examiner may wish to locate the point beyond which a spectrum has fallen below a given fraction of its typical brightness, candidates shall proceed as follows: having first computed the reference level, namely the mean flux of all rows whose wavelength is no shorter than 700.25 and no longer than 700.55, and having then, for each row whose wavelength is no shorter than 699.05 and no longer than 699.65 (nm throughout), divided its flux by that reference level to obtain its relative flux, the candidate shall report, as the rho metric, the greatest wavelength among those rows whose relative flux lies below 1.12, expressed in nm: 699.6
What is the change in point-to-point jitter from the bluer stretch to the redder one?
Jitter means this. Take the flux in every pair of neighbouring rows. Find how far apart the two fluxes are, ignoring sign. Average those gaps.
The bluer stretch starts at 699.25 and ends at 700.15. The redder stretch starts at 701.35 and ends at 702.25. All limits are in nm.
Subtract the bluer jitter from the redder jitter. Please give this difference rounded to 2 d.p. -0.42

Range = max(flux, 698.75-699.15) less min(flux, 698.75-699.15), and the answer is 3.1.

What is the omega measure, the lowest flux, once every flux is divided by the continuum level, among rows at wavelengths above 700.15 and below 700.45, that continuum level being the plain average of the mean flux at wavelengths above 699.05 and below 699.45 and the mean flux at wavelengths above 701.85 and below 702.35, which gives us 0.920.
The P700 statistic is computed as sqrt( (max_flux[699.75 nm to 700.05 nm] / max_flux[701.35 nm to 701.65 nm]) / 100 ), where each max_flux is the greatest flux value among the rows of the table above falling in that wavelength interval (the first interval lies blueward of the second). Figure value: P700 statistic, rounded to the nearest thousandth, 0.107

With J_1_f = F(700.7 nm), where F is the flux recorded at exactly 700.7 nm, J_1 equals 9.365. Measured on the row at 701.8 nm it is 8.743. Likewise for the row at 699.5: 7.441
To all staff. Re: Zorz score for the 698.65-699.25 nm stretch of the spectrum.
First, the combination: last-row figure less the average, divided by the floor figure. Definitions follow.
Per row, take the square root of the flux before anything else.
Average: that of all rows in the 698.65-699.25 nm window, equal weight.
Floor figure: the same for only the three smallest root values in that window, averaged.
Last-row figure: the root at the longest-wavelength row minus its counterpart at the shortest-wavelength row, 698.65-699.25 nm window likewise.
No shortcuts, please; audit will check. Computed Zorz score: -1.03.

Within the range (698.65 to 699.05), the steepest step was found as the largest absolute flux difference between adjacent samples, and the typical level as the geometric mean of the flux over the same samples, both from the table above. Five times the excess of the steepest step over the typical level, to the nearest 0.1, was -37.5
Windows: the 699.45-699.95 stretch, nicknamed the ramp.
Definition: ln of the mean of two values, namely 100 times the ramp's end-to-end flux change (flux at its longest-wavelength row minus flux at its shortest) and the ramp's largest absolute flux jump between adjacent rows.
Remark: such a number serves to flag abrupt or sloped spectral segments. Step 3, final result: 4.8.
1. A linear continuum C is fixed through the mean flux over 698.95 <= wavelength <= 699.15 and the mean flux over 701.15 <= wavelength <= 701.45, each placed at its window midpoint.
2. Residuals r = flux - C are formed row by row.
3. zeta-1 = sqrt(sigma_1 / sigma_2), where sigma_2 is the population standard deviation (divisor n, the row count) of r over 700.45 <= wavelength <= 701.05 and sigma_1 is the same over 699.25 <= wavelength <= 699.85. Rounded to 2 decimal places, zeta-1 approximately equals 1.62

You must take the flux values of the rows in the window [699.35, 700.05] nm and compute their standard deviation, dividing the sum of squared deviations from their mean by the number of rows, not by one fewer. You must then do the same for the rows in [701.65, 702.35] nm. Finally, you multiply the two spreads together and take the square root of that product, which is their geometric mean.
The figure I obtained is 1.0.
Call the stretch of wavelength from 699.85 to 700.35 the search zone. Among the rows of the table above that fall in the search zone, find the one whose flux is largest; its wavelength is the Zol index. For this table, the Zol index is 700.0 nm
